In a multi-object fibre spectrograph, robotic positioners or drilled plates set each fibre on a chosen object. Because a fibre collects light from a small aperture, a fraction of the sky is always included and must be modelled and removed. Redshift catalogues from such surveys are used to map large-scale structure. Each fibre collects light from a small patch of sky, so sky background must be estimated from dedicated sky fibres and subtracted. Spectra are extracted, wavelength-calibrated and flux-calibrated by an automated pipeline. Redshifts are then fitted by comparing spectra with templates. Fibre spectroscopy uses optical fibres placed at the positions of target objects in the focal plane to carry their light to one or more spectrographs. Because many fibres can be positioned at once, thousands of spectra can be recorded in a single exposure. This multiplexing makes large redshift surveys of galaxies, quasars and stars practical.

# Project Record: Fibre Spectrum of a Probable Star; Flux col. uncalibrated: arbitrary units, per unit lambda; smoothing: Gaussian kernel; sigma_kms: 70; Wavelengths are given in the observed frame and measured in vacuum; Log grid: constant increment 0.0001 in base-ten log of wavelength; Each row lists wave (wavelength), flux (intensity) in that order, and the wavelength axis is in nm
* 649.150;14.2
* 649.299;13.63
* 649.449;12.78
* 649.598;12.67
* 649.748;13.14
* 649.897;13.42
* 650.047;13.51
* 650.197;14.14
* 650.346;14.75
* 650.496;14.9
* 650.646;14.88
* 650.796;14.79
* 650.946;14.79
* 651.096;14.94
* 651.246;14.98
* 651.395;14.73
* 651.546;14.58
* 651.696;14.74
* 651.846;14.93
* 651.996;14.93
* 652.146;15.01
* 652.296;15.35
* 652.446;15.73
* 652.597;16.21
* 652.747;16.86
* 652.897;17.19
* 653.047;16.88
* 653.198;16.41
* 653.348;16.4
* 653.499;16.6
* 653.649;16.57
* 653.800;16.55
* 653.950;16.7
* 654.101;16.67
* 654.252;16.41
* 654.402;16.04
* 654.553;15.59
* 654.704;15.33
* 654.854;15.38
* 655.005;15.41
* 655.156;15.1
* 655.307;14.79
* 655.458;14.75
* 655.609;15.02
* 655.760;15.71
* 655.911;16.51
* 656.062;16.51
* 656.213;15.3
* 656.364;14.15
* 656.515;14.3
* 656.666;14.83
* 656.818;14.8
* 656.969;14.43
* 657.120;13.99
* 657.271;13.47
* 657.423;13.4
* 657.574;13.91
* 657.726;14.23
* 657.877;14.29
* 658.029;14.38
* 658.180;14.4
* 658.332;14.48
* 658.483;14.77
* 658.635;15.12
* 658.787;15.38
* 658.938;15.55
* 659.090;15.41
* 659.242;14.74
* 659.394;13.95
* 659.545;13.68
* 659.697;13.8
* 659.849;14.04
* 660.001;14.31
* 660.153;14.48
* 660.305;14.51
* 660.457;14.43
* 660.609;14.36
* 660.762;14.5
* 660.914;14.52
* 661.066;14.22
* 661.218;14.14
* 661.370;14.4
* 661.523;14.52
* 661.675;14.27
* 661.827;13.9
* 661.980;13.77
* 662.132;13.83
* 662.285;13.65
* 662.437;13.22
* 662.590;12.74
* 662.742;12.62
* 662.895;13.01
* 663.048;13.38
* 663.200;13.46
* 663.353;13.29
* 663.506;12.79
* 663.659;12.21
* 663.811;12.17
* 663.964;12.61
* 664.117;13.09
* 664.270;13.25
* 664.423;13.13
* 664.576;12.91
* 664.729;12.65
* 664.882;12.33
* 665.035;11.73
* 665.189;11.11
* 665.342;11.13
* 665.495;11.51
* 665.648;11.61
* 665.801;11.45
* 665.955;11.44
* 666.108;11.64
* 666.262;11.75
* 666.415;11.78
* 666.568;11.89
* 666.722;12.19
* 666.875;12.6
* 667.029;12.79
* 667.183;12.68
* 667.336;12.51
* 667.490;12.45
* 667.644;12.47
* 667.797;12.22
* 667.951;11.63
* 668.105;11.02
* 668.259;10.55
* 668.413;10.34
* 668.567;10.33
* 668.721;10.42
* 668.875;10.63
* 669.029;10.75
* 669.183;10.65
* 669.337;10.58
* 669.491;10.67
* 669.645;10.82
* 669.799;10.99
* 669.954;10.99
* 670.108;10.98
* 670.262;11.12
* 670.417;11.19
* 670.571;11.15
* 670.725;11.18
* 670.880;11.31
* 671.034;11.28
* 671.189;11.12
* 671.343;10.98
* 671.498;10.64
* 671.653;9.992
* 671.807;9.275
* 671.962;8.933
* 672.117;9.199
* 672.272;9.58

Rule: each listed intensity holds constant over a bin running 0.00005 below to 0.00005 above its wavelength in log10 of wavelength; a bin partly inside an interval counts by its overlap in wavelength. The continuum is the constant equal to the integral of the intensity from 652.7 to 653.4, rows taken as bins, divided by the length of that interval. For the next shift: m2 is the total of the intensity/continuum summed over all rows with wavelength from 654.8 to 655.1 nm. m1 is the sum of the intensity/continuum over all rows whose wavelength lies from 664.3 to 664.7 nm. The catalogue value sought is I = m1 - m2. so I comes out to -0.3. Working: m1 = 1.55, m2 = 1.8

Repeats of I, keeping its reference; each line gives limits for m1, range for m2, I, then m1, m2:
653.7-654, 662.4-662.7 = 0.4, 1.98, 1.5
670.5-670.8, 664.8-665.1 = -0.1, 1.33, 1.4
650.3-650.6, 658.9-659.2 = -0.1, 1.77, 1.8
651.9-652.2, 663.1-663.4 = 0.2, 1.79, 1.6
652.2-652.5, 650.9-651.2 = 0.1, 1.85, 1.8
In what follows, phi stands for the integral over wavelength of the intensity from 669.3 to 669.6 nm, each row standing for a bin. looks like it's 3.2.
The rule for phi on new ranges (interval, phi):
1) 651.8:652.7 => 13.9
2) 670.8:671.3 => 5.6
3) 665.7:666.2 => 5.8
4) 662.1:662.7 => 8.0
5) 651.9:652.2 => 4.5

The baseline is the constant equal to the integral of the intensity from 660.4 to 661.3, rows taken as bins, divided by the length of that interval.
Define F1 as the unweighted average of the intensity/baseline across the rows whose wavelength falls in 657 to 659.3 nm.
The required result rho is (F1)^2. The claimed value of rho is 1.02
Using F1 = 1.01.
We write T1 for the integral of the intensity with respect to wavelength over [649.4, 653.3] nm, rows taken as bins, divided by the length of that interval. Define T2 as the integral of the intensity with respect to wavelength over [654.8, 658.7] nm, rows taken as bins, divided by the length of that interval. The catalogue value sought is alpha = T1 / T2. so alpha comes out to 1.0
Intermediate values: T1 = 14.9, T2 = 14.7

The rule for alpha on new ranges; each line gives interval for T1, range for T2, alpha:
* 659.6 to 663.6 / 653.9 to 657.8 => 0.9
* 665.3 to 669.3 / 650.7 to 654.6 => 0.7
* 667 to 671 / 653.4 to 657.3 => 0.7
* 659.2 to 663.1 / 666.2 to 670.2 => 1.2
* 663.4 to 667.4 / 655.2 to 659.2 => 0.8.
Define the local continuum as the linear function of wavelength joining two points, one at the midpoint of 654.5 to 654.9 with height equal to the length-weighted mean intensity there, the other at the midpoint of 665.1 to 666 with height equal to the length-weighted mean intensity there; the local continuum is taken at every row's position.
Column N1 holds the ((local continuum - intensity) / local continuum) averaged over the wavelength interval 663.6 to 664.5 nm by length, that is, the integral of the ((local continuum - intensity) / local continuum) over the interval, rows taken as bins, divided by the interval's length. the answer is -0.069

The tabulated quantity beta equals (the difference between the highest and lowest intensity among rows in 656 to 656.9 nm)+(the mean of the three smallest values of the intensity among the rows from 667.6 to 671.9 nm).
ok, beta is 12.2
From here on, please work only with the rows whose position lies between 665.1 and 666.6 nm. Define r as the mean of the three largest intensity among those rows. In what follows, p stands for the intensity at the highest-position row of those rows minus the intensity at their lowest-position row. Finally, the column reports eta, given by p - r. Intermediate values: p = 0.78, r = 11.8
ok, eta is -11.0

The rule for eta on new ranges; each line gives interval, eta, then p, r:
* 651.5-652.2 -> -14.5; 0.43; 15.0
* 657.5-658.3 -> -13.9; 0.49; 14.4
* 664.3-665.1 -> -14.3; -1.40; 12.9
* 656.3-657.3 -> -15.4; -0.68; 14.7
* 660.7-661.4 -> -14.6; -0.10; 14.5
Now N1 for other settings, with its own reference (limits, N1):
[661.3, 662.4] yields -0.098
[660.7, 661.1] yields -0.100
